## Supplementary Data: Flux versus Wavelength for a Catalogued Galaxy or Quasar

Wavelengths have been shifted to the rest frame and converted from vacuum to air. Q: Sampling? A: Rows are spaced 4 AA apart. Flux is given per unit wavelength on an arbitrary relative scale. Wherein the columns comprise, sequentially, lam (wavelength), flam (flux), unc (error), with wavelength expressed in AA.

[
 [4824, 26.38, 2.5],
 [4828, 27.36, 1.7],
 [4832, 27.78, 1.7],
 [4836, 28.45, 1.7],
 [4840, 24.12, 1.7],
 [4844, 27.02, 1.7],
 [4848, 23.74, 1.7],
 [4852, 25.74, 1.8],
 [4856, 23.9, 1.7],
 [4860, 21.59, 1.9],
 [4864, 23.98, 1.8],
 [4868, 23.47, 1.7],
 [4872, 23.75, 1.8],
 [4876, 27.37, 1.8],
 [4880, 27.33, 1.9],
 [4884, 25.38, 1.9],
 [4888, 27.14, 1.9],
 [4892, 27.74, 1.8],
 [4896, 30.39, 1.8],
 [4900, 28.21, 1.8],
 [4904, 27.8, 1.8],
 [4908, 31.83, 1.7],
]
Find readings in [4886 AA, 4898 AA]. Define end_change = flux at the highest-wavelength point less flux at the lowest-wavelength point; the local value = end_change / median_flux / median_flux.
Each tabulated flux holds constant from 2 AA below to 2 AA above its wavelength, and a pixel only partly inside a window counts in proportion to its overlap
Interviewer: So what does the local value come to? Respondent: 0.0042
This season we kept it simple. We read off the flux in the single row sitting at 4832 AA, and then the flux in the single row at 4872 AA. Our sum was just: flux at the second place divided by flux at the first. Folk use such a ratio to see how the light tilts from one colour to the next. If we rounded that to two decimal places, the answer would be 0.85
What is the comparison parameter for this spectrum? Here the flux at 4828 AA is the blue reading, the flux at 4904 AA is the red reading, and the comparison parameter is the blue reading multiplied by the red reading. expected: 761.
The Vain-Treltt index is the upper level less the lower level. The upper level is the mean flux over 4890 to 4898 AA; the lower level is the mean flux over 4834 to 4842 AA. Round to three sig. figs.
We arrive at 2.78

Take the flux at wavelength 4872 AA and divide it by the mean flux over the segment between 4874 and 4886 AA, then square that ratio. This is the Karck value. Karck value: 0.79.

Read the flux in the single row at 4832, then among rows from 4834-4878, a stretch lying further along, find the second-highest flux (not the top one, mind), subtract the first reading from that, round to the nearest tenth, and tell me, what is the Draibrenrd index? -0.4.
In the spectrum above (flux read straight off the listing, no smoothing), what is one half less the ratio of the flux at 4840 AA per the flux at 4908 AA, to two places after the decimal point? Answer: -0.26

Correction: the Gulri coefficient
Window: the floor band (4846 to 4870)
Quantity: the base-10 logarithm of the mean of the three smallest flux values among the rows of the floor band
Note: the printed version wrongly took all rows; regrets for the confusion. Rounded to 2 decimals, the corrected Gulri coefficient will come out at 1.36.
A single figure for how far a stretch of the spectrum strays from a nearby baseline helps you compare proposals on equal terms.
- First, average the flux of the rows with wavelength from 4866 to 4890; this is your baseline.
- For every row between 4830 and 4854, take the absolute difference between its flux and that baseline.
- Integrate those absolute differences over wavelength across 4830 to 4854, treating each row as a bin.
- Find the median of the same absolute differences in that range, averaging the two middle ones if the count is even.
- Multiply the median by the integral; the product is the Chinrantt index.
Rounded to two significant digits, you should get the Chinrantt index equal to 70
